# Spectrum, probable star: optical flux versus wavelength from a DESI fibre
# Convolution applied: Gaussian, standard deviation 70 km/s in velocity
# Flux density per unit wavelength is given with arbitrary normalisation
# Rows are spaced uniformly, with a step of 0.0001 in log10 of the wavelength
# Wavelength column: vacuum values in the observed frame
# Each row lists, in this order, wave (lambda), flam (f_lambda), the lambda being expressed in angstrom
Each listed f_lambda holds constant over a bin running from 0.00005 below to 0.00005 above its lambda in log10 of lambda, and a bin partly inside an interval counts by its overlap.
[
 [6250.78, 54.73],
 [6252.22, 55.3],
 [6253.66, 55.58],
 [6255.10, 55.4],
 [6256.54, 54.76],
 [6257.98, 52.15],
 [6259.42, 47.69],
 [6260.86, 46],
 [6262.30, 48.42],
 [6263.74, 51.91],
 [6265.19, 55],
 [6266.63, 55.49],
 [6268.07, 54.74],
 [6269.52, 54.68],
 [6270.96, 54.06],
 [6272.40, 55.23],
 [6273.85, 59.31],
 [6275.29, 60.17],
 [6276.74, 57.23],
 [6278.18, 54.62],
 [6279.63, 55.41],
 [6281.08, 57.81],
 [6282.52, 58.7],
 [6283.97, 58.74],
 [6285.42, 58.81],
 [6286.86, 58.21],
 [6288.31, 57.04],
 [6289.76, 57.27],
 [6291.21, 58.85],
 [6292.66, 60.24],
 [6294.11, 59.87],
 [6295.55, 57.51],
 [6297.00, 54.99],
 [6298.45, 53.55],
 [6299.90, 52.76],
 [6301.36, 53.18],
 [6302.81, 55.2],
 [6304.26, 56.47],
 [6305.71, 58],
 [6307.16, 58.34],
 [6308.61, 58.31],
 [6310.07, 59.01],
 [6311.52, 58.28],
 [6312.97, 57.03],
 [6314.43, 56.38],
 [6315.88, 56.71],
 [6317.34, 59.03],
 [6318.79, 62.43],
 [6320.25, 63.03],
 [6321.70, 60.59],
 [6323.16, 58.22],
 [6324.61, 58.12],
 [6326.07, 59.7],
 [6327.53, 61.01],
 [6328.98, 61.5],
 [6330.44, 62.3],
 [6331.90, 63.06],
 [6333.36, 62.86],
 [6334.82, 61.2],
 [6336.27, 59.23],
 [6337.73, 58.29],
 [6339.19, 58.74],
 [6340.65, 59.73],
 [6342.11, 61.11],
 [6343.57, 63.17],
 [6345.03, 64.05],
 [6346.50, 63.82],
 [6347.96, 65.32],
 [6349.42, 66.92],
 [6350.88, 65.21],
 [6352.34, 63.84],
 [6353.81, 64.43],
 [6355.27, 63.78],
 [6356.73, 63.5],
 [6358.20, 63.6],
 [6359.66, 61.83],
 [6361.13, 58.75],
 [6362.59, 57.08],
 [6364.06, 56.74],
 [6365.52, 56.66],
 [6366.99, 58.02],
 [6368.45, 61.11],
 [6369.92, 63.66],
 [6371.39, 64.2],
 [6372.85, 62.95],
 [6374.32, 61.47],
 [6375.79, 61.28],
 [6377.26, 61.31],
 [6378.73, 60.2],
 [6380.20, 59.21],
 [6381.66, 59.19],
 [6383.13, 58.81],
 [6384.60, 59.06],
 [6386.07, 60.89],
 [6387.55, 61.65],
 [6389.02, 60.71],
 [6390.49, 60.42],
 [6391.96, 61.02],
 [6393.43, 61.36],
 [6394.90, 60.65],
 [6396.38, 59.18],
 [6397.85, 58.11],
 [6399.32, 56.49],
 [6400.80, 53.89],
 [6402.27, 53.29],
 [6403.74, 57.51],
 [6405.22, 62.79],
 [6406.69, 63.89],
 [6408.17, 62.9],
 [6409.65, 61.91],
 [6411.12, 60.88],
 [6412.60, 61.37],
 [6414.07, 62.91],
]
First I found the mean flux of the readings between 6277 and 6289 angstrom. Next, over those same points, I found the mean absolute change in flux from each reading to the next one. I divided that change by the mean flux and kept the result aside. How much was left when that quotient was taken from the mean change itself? 0.8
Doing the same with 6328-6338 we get 1.0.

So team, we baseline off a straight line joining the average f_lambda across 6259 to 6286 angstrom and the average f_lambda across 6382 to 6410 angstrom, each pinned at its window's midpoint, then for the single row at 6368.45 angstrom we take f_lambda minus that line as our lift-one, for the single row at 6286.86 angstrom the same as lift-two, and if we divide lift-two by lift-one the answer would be 1.1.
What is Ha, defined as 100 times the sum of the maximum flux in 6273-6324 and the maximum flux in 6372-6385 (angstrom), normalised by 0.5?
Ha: 25196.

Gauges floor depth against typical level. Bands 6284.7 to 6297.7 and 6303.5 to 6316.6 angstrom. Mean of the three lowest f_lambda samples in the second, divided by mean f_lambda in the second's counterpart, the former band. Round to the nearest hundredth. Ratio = 0.97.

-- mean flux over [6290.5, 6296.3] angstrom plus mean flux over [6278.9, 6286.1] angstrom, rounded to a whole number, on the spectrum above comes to 117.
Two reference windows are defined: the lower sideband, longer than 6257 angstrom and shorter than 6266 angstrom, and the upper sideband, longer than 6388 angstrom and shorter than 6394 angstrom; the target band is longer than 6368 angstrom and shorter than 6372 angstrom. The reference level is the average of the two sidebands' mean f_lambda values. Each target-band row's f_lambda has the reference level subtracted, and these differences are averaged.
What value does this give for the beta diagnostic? 7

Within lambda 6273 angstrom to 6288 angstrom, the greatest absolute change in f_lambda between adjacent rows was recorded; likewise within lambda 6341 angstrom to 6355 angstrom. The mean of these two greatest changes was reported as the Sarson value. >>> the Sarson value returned 2.5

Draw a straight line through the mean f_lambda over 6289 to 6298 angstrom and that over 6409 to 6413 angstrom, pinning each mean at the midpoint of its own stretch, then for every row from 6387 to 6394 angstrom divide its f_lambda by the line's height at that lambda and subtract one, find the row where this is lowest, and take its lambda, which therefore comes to 6390.49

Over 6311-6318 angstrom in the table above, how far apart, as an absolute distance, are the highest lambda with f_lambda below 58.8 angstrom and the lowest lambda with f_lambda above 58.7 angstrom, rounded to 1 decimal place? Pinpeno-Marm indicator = 1.5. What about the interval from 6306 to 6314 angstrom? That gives 2.9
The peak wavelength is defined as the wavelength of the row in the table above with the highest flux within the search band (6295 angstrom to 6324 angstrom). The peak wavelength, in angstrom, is 6320.25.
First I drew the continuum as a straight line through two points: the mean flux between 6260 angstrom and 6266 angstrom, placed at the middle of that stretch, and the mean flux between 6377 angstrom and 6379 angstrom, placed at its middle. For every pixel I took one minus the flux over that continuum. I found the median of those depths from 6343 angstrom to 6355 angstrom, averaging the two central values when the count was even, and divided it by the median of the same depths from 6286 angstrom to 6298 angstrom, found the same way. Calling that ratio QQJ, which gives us 1.1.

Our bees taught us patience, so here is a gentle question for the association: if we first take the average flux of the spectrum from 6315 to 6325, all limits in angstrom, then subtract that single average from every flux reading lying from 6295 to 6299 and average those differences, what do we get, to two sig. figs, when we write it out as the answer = -4.4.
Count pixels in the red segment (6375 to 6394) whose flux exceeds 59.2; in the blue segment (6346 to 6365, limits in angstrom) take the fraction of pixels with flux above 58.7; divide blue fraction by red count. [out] 0.08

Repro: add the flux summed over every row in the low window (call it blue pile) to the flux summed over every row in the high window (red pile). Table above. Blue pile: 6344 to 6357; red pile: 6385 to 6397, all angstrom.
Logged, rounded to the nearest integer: 1067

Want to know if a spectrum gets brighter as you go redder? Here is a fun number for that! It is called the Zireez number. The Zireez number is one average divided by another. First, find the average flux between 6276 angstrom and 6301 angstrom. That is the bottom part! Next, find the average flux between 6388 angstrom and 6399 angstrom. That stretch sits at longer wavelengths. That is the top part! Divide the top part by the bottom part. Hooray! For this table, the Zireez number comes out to 1.05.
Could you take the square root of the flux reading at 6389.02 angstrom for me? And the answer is 7.79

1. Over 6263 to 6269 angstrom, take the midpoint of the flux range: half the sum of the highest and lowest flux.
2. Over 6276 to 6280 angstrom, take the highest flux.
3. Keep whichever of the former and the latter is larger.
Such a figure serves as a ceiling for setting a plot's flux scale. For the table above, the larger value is 57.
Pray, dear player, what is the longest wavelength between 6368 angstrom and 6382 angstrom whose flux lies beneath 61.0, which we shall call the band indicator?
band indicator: 6381.66 angstrom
